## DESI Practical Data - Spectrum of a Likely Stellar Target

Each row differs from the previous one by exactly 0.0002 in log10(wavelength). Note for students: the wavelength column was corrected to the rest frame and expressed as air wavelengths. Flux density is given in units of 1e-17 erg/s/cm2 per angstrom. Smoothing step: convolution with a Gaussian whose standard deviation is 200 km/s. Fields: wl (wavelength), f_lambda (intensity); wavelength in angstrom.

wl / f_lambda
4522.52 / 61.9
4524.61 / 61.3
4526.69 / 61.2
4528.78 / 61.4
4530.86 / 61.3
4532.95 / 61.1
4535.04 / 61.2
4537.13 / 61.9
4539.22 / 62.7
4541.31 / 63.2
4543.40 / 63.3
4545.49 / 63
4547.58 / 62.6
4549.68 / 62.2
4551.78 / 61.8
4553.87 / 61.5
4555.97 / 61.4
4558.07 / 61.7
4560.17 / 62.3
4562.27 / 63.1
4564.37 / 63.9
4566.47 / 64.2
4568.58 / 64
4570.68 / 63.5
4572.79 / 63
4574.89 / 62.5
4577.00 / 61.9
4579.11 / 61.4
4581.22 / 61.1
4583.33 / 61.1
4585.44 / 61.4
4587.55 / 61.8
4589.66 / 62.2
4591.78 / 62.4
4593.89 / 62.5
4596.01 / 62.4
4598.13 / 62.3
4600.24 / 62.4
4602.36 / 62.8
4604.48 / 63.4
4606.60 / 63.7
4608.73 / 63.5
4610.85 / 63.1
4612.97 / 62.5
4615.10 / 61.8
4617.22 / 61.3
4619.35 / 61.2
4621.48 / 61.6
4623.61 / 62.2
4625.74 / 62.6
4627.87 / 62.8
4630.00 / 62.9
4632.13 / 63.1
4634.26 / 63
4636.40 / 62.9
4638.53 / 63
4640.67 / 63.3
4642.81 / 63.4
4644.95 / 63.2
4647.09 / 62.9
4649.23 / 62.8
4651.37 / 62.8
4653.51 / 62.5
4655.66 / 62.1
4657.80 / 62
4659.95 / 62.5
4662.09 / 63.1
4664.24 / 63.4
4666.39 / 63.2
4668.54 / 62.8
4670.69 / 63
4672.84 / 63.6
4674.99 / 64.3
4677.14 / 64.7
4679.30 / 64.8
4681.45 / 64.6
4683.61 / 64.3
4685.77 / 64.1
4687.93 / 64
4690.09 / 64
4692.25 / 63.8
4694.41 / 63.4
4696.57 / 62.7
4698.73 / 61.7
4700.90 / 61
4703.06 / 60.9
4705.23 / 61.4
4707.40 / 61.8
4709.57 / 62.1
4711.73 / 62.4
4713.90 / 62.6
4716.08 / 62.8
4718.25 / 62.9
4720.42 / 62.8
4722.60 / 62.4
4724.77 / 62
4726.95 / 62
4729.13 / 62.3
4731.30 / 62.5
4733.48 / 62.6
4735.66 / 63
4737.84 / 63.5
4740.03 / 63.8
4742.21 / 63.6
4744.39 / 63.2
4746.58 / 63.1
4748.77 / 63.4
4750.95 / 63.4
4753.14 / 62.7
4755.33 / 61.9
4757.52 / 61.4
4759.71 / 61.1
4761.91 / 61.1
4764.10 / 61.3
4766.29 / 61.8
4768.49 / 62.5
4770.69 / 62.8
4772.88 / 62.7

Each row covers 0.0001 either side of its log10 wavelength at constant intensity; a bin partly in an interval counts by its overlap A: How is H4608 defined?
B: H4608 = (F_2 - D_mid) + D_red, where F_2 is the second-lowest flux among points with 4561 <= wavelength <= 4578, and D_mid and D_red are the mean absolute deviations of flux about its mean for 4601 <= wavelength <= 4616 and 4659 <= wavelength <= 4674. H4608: 62.3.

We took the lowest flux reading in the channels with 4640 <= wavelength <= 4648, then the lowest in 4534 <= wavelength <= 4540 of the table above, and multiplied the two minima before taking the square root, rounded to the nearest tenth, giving 62.0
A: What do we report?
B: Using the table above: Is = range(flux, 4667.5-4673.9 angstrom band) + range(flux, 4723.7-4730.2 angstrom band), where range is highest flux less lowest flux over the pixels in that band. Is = 1.1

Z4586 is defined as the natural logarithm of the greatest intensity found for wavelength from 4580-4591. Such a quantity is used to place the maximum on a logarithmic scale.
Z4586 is 4.13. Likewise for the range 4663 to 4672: 4.15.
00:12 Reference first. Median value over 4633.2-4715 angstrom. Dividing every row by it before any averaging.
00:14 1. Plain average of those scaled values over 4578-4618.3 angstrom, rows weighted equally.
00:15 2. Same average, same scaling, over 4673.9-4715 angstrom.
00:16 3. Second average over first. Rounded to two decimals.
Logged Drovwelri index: 1.01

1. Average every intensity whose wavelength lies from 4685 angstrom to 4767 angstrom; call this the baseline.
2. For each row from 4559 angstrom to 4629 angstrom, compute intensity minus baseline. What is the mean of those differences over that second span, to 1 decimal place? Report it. -0.1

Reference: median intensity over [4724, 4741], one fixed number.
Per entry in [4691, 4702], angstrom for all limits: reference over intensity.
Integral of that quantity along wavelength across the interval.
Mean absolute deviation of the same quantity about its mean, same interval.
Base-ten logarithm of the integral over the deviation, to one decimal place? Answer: 2.9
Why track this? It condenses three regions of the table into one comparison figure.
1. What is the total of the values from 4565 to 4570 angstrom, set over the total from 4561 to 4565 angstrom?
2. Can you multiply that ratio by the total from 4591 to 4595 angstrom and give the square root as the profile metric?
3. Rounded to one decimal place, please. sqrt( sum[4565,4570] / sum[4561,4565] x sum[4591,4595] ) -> 11.2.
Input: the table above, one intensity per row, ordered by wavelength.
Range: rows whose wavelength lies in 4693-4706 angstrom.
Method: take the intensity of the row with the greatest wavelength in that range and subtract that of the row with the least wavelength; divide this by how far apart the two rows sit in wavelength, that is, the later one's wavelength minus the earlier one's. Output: -0.18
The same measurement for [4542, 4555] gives -0.17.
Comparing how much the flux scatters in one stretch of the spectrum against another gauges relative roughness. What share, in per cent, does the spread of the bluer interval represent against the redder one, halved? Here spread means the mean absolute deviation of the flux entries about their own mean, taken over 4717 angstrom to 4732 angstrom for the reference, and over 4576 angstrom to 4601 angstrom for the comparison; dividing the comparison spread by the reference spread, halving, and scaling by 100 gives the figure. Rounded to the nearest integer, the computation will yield 84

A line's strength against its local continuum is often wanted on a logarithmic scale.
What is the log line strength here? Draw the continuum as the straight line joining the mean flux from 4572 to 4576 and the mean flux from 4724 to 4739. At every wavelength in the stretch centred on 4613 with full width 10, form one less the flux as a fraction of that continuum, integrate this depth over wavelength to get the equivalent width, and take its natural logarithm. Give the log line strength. -3.1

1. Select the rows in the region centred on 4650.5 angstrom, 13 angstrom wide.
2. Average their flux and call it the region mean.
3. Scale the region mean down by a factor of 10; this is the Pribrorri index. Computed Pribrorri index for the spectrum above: 6.27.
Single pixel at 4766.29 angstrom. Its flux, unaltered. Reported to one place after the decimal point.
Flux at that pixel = 61.8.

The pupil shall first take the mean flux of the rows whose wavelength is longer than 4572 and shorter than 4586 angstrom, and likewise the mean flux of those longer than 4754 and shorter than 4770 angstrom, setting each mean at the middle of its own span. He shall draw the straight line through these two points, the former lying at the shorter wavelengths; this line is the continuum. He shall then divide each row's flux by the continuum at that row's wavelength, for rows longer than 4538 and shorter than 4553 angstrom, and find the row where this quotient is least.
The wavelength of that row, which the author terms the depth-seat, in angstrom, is 4551.78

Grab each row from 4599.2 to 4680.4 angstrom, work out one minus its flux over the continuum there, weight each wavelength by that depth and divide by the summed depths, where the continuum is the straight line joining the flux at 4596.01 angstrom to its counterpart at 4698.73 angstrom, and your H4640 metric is 4654.3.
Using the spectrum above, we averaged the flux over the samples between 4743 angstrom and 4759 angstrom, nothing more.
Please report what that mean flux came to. 62.7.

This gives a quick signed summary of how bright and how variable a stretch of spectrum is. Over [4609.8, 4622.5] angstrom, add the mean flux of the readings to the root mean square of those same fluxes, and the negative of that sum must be -124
